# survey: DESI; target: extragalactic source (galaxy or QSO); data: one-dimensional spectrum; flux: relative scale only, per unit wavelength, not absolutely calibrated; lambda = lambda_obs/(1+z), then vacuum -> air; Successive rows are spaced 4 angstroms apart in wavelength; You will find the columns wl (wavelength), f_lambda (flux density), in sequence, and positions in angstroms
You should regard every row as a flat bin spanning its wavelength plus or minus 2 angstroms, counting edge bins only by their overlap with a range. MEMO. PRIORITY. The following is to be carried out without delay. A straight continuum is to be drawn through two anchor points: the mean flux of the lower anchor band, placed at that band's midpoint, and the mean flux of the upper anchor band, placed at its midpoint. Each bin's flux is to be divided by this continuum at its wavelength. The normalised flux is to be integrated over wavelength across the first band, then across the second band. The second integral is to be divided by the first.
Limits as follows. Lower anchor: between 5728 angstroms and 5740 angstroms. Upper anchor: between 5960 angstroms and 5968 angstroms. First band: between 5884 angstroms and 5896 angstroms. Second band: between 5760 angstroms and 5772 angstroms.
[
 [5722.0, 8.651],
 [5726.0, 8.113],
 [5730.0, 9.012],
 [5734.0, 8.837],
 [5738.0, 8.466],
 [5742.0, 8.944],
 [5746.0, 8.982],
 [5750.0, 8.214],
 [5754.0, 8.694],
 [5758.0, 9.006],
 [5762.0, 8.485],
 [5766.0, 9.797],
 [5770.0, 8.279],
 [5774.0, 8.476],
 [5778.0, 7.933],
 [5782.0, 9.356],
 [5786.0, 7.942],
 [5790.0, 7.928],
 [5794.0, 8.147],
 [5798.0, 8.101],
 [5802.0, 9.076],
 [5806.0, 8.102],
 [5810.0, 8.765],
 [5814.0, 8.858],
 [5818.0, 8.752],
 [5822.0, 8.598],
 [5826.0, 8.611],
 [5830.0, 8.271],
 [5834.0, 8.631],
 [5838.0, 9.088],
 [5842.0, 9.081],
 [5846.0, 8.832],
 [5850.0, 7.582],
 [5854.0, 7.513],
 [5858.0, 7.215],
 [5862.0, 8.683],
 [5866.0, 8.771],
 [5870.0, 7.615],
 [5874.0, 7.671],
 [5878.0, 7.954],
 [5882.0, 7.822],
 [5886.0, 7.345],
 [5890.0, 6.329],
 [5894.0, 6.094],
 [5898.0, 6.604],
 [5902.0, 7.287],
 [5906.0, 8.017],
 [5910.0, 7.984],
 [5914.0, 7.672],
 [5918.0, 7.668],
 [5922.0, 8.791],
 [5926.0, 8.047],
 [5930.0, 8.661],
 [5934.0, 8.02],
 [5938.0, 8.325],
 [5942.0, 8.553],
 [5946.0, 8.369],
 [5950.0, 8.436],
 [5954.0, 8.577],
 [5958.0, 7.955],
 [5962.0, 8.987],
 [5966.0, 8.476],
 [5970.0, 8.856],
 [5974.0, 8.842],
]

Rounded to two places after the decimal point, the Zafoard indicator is 1.34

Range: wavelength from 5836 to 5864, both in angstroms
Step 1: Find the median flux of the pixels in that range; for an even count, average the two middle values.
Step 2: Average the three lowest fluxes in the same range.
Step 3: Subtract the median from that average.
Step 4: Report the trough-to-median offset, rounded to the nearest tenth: -1.2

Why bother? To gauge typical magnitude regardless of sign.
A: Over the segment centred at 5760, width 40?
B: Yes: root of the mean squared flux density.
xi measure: 8.7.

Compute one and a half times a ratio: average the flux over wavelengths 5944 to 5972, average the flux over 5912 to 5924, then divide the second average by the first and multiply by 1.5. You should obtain 1.42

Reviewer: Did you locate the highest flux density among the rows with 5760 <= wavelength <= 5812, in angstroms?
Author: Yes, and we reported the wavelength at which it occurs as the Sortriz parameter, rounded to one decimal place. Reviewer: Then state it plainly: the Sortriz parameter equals 5766.0 angstroms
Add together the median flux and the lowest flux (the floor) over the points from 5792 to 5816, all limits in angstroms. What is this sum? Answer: 16.6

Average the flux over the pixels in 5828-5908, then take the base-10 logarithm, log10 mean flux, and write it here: 0.893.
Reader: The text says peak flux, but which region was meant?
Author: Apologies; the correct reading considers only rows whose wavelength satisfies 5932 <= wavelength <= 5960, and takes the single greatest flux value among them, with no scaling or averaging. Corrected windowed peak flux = 8.577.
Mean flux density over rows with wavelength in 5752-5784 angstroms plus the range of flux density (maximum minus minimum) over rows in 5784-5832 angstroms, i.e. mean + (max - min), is 9.9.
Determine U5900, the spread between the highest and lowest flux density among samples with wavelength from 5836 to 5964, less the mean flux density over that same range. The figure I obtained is -4.99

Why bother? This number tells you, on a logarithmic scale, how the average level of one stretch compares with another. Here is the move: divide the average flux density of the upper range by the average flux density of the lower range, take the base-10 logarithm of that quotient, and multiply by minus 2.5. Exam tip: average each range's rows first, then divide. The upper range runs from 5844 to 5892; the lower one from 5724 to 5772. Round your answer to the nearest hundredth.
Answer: 0.13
